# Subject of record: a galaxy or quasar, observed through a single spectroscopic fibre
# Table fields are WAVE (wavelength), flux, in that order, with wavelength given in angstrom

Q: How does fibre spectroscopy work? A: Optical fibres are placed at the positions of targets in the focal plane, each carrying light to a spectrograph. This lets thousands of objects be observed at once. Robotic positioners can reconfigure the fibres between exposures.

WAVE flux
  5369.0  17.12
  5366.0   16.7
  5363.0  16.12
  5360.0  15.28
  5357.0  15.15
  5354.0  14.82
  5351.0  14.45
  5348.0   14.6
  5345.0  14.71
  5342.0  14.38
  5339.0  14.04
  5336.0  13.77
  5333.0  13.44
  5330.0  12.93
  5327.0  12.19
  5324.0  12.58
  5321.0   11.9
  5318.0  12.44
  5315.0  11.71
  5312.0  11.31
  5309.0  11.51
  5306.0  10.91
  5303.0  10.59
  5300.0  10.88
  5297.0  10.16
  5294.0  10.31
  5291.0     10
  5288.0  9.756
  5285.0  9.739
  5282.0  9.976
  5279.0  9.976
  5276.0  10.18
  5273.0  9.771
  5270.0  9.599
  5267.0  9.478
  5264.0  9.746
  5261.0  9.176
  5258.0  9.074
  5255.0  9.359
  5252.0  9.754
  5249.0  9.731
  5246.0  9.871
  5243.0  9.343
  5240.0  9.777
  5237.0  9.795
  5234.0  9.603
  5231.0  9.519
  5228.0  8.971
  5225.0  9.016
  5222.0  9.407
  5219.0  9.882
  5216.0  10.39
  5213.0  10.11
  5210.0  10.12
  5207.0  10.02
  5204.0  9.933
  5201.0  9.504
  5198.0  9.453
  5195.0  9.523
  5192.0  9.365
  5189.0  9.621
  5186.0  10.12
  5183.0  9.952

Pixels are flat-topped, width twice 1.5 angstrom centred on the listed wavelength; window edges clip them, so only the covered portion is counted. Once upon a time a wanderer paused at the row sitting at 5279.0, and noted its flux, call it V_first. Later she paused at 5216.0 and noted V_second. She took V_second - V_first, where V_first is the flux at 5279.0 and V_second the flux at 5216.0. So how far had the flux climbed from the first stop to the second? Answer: 0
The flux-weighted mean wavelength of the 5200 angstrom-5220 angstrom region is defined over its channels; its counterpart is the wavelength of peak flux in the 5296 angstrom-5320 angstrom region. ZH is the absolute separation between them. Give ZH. 107.9 angstrom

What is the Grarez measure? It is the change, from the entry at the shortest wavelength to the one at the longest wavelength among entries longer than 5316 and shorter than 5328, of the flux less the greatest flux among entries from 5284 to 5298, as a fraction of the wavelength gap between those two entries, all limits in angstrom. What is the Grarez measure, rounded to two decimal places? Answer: -0.03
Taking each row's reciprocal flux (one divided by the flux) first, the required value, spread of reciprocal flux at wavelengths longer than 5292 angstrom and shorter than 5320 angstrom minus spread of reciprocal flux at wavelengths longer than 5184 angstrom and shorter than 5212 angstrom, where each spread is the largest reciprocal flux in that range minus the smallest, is 0.010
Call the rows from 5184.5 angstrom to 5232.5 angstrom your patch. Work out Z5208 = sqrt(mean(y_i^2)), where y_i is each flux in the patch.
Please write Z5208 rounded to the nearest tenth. 9.7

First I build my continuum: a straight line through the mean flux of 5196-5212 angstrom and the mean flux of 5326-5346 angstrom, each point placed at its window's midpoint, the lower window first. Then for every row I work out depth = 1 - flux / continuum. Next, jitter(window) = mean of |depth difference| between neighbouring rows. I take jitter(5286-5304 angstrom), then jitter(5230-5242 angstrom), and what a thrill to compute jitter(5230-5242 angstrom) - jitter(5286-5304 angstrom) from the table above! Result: -0.020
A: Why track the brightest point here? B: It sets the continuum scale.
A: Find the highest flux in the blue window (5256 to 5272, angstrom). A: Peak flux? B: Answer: 9.746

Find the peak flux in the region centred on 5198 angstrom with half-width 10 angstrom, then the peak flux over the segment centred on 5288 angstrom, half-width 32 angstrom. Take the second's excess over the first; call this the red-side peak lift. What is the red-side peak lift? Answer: 2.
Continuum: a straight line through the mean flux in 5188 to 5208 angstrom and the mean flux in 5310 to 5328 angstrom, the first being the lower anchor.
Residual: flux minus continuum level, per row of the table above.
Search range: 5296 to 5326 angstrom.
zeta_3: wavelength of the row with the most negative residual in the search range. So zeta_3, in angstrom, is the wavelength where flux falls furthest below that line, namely 5297.0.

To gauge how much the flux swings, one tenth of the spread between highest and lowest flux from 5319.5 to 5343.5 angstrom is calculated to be 0.25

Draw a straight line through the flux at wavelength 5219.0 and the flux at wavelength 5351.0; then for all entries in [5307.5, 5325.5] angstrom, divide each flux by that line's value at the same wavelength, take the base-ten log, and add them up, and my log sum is -0.28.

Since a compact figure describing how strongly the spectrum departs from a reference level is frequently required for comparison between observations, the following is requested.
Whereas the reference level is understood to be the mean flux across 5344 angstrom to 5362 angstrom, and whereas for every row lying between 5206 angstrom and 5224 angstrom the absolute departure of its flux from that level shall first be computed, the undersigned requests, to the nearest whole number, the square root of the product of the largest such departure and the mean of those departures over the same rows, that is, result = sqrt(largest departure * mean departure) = 5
